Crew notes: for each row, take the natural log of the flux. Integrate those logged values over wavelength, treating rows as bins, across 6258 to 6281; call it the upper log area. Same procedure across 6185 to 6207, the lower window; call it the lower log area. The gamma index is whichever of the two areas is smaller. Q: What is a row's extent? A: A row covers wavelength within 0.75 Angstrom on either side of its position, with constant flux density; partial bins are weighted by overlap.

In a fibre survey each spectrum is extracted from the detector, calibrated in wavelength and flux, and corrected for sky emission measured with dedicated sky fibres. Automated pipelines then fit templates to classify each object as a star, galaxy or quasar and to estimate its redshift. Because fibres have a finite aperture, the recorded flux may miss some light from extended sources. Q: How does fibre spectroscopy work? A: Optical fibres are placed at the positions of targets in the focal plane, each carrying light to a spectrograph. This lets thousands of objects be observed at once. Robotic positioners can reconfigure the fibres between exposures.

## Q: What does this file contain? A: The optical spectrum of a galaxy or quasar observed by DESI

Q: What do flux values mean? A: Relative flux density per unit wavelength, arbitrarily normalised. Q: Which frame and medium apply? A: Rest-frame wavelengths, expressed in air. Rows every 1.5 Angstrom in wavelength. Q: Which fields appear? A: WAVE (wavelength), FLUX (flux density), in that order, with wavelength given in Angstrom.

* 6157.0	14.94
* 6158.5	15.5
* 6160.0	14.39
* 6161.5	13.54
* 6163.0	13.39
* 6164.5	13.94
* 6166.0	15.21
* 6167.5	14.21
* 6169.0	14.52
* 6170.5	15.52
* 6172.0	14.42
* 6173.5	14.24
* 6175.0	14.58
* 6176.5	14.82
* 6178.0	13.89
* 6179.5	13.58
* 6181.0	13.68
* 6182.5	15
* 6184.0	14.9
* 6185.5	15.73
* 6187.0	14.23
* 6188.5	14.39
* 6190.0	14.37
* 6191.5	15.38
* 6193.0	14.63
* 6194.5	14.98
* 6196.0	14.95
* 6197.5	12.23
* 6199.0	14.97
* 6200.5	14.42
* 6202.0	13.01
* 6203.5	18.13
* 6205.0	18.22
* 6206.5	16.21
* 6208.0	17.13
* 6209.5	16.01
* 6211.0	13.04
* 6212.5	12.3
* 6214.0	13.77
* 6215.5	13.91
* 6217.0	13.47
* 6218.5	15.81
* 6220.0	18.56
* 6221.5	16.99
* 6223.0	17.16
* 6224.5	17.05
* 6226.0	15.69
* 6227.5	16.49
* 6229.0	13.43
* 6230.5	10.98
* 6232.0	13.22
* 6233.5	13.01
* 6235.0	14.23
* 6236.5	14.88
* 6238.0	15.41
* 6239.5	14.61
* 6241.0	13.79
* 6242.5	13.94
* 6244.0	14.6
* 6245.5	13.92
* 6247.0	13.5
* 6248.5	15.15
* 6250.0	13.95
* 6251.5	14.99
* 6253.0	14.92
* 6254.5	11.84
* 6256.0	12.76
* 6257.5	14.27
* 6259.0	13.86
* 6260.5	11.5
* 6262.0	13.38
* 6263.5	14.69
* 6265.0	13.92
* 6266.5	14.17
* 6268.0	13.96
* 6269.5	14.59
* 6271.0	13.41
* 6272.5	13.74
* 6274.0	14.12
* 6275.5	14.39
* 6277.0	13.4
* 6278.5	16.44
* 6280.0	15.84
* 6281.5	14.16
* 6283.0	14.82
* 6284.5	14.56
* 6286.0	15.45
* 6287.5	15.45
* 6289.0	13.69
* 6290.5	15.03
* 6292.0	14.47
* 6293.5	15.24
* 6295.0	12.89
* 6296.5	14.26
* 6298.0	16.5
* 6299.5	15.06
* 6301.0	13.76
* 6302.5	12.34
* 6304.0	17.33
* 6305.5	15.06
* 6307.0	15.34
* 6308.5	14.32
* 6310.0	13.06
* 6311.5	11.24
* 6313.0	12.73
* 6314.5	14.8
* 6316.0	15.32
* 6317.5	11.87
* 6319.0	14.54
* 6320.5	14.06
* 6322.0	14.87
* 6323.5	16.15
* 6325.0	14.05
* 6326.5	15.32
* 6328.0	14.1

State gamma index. 59.5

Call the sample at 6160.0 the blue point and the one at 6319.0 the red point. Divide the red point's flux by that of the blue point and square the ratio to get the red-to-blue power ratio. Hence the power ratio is 1.02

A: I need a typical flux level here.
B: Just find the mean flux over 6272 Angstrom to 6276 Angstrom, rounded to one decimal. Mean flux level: 14.1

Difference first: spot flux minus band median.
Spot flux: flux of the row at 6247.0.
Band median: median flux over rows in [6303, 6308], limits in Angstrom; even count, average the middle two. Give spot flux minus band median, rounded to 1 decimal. -1.8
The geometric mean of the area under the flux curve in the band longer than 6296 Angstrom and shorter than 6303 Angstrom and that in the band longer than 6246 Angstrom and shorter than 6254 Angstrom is 108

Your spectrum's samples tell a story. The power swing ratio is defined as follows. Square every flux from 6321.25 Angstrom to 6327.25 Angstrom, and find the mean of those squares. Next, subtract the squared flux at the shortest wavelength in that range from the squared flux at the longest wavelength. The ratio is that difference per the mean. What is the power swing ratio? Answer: 0.1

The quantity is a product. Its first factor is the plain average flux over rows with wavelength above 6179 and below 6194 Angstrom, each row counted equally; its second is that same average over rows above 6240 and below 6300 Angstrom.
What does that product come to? 208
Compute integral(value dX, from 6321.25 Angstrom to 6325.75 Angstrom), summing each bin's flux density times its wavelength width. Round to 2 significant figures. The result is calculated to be 68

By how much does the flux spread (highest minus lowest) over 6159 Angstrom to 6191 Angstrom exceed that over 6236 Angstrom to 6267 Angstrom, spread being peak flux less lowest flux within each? -1.6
